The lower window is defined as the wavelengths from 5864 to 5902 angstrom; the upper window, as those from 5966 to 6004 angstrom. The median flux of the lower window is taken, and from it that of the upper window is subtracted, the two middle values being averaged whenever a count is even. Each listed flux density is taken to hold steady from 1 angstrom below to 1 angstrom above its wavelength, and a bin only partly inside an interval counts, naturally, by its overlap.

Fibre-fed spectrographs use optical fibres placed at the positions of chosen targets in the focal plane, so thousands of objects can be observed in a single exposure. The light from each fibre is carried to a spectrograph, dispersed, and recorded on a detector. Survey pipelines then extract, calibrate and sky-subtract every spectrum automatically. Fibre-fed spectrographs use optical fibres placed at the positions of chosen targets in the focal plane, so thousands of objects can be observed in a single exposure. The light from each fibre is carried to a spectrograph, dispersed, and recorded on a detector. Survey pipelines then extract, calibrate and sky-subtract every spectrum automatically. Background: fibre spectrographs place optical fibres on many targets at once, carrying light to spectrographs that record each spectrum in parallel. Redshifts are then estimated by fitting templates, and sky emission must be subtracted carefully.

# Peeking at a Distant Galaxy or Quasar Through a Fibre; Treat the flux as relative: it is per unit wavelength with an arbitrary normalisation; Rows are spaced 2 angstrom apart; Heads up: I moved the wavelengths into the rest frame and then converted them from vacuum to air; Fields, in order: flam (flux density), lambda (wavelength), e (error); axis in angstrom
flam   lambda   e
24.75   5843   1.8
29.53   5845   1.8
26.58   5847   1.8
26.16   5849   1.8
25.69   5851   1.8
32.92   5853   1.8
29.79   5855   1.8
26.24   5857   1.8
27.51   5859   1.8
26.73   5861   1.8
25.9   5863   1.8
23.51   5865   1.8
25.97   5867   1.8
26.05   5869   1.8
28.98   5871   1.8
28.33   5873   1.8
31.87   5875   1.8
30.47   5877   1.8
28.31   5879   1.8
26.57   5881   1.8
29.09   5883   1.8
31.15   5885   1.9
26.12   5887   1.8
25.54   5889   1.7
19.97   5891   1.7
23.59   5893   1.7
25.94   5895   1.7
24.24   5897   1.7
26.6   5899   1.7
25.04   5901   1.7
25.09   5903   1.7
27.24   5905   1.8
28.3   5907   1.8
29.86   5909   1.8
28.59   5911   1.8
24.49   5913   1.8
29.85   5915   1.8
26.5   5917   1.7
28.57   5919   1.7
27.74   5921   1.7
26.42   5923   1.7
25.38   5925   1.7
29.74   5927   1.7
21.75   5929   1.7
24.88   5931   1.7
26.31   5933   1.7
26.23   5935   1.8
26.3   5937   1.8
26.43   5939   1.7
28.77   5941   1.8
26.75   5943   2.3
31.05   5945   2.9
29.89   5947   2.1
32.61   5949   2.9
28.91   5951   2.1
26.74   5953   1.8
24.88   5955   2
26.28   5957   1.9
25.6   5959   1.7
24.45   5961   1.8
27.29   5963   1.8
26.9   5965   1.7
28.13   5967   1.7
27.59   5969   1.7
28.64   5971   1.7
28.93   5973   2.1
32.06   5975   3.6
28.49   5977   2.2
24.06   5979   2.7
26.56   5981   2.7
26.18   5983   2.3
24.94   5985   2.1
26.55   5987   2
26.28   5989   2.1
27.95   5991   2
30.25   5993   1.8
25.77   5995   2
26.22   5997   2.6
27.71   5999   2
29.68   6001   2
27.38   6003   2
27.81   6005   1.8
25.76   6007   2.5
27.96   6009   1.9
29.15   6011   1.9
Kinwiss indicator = -1.5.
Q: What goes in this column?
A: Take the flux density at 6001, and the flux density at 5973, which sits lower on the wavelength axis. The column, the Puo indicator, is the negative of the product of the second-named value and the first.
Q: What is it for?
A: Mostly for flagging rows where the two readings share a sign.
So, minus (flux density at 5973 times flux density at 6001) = -859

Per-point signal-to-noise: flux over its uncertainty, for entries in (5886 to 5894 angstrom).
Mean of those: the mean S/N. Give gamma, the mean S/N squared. 190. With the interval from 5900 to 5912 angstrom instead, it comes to 239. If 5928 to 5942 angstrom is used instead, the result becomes 219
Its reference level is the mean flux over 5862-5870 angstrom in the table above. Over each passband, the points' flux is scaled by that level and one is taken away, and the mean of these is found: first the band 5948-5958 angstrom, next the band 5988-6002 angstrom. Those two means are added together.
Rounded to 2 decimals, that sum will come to 0.19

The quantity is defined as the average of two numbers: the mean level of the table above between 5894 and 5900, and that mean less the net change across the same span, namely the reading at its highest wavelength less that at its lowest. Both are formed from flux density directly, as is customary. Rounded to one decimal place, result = 25.3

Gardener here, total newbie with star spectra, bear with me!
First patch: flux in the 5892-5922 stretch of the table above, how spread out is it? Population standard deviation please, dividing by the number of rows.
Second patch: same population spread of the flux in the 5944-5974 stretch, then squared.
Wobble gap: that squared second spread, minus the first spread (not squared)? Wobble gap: 2.7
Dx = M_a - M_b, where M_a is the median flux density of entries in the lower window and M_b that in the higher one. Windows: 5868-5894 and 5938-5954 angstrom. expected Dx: -0.53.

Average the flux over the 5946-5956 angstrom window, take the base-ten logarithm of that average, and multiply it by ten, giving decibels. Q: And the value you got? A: 14.6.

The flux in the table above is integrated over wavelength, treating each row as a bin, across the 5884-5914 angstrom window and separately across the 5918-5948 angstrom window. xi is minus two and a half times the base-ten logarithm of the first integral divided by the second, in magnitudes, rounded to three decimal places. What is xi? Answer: 0.039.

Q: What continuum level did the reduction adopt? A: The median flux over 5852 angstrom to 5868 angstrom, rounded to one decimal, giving 26.5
